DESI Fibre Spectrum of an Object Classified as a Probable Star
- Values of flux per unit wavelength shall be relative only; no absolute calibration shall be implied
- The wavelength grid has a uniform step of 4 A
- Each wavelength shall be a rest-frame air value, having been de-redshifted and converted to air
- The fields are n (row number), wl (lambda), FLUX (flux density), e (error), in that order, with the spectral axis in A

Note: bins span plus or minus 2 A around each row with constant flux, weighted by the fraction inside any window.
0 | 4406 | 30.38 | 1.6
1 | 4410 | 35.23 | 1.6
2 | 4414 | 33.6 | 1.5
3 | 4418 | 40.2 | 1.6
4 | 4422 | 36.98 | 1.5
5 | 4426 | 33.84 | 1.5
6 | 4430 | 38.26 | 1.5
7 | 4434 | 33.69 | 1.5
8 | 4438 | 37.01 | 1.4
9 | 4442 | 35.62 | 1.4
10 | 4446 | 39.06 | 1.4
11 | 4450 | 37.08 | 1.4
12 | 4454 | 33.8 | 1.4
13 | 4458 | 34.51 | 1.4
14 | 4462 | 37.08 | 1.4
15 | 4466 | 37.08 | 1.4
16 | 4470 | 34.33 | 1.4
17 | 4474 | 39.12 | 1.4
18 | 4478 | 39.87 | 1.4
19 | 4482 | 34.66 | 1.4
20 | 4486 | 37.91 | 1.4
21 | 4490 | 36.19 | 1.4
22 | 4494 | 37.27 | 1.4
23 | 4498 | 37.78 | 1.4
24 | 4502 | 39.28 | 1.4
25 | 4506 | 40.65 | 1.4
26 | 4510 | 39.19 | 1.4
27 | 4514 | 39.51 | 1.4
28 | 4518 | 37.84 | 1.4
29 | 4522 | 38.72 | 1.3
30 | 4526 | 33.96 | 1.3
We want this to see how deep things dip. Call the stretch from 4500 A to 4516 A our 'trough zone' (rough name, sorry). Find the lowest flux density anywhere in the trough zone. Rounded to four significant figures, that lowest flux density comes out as 39.19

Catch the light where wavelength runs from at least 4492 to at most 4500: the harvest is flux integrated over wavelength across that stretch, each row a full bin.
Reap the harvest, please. 300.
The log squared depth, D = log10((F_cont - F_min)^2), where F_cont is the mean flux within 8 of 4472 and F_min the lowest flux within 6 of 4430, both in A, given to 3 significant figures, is 1.18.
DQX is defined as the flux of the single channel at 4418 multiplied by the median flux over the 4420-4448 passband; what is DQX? 1487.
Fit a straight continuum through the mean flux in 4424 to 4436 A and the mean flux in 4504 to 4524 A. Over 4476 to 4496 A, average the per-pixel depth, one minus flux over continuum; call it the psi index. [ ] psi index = 0.018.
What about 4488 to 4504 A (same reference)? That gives 0.019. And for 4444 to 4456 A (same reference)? -0.013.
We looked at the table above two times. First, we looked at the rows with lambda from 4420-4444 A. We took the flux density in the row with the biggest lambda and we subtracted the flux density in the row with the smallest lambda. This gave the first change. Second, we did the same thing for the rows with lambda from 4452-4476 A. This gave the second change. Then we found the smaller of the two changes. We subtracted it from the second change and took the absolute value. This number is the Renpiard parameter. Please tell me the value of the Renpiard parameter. 6.7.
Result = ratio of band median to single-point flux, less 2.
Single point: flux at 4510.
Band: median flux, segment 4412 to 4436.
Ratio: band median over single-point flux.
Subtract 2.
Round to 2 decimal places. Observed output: -1.10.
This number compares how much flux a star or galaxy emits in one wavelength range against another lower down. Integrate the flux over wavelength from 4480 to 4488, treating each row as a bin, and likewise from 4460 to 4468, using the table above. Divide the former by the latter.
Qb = 0.98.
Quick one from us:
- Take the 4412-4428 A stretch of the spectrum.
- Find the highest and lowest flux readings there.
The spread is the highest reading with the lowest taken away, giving 6.6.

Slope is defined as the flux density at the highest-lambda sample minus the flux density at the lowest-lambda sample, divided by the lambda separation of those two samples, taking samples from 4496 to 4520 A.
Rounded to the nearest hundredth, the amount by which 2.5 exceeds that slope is 2.50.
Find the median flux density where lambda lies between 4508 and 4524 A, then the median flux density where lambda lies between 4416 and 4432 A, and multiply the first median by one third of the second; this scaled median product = 488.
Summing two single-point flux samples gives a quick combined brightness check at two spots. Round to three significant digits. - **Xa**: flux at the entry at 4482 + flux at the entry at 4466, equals 71.7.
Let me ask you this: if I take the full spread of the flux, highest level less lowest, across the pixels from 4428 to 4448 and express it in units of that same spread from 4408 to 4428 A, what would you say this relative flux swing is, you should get 0.81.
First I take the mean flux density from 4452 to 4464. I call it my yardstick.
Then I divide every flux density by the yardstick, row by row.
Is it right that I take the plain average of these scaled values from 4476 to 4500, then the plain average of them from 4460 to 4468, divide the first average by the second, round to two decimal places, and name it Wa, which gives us 1.01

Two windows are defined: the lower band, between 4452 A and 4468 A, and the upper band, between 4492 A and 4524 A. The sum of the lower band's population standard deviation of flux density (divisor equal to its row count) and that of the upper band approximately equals 2.52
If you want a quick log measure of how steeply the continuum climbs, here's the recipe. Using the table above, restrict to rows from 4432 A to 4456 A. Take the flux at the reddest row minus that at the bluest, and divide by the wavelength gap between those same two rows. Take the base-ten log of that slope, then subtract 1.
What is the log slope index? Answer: -3.3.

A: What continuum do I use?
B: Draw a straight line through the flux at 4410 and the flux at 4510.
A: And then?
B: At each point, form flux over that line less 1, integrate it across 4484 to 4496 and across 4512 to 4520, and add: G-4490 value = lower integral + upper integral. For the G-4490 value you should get -0.55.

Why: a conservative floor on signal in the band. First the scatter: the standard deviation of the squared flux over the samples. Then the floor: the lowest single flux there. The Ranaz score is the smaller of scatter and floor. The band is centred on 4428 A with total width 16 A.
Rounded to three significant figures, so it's 33.7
